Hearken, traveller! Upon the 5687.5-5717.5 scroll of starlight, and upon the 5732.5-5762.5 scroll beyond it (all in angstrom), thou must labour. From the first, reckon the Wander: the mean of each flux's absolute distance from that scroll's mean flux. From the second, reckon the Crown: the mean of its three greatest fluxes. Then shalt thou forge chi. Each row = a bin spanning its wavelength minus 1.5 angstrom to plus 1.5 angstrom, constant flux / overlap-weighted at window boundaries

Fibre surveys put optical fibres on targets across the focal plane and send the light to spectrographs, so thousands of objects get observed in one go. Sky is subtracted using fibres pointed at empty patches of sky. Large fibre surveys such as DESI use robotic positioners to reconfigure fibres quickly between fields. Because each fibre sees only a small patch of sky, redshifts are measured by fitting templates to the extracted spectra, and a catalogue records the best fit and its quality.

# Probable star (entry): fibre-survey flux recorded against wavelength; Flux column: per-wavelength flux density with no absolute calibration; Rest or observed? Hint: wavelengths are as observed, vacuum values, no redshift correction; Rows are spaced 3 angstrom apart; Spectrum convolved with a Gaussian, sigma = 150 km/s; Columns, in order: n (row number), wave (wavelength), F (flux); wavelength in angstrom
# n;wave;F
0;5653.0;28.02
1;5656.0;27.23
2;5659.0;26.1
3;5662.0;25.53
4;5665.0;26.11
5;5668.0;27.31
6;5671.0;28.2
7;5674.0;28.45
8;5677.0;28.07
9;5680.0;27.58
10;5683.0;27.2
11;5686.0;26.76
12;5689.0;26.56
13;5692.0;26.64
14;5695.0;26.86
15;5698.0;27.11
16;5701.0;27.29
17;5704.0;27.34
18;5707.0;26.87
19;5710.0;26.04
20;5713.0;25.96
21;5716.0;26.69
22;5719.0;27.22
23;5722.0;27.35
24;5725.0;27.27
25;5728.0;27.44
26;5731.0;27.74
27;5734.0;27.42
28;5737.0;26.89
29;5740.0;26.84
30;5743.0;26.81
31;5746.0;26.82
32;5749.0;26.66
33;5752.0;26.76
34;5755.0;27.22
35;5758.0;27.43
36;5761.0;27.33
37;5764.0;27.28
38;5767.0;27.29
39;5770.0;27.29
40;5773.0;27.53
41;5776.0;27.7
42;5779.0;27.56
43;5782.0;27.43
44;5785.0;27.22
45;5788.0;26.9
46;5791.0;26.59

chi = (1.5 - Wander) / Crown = 0.042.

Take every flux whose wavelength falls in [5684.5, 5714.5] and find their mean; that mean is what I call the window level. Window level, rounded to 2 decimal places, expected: 26.74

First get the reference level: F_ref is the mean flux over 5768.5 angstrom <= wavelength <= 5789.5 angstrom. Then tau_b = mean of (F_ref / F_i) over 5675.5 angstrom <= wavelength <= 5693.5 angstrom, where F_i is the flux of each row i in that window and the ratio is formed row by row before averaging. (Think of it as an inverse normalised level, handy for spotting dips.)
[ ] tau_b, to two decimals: 1.01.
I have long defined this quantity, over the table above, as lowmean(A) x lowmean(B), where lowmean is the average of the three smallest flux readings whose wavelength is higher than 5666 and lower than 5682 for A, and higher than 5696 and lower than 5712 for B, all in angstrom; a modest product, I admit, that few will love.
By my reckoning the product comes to 738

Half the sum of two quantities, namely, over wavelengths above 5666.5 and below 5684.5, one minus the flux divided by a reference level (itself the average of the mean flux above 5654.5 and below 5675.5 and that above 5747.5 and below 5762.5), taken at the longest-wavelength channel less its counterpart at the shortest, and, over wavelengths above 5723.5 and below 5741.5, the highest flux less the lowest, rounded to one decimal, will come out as 0.5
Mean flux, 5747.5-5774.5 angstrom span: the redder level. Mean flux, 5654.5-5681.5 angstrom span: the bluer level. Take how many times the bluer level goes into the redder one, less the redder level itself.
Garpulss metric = -26.2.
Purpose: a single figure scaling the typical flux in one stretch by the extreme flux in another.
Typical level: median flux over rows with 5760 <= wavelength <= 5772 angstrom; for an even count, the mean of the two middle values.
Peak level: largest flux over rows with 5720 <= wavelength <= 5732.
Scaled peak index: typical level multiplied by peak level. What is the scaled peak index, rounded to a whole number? 757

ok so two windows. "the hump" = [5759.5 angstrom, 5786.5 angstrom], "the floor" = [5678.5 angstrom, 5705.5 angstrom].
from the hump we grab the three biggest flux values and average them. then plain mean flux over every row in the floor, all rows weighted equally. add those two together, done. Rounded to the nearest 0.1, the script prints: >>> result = 54.6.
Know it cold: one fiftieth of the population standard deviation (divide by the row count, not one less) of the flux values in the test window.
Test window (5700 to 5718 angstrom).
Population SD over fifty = 0.011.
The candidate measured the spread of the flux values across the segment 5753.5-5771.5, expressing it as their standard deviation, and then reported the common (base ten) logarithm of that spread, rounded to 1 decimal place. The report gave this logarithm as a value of -1.2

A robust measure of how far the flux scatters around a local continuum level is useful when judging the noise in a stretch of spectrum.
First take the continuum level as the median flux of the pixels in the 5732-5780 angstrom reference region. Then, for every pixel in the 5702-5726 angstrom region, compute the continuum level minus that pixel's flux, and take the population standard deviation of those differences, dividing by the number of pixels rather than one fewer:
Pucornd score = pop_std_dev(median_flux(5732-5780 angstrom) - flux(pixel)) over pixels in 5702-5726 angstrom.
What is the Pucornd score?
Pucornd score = 0.53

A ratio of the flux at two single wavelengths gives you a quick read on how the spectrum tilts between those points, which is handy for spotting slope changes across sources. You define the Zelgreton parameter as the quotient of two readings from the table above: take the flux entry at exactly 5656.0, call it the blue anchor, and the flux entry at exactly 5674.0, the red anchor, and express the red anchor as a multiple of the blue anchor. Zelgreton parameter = 1.04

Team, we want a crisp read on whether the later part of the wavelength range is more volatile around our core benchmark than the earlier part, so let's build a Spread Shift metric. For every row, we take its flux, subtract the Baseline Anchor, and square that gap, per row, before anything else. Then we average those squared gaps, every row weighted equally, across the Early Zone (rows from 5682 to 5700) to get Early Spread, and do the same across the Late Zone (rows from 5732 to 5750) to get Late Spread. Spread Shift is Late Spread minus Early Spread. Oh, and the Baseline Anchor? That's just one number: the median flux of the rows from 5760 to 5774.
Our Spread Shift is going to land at -0.04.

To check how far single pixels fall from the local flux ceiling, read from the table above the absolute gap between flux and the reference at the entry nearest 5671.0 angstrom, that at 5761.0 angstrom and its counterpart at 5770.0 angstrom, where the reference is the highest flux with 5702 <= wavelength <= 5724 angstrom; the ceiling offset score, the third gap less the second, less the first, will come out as -0.81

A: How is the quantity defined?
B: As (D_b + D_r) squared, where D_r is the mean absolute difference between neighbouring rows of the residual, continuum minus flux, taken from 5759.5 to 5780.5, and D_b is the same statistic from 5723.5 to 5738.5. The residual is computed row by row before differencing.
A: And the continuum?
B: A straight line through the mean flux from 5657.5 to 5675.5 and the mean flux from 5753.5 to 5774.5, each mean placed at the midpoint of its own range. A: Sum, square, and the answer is 0.19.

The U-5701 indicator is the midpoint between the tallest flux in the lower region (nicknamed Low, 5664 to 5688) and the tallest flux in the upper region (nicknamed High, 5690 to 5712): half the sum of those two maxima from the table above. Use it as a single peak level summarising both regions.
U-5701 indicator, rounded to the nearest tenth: 27.9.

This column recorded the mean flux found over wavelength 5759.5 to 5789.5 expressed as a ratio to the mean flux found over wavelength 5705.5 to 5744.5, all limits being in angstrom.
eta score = 1.01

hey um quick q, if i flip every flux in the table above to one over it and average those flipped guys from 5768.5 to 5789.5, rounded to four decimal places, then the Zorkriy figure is 0.0365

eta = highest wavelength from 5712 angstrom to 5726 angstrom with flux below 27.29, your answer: 5725.0 angstrom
